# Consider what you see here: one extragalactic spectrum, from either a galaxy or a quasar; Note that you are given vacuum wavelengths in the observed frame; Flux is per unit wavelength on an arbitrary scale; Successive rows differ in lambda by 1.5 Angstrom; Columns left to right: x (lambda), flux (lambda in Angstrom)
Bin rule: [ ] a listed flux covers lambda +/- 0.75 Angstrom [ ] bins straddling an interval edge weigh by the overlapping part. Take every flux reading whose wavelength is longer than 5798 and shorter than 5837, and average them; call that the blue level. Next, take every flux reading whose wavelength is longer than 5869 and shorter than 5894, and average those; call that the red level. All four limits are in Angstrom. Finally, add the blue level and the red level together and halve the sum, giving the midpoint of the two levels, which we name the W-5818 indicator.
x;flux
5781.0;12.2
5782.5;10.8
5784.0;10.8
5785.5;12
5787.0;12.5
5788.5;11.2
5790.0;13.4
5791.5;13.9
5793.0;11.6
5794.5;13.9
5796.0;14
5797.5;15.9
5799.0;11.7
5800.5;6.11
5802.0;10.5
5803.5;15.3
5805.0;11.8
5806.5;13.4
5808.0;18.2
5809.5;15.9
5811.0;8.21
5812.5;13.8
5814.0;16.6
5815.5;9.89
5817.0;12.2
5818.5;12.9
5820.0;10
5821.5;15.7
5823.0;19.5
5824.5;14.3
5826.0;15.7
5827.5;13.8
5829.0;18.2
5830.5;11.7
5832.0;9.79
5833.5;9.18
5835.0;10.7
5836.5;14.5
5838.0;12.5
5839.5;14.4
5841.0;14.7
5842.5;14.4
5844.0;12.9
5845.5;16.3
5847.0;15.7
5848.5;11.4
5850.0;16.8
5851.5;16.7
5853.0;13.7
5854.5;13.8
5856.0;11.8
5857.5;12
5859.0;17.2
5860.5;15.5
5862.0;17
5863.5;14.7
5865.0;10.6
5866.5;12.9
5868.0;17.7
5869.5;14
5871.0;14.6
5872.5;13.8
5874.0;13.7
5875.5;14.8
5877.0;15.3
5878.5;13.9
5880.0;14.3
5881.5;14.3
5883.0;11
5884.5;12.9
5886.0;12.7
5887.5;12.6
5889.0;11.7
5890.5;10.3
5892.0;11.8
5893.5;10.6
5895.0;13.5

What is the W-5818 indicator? 13.1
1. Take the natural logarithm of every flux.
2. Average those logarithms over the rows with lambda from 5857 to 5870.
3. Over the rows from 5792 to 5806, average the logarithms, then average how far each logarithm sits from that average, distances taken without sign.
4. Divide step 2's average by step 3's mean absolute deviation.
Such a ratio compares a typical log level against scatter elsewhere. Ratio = 14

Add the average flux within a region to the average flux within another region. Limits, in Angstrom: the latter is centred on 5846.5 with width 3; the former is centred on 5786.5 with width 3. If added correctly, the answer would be 28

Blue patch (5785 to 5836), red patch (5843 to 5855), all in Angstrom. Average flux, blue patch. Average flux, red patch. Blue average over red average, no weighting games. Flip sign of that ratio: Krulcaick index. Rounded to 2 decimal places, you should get -0.89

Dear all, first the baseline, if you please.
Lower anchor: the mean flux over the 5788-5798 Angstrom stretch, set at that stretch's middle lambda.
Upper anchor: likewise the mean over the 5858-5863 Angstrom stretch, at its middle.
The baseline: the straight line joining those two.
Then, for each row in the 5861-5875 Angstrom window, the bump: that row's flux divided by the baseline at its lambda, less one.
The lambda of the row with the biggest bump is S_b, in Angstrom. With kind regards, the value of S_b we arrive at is 5868.0 Angstrom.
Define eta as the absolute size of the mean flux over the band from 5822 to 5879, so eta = 14.2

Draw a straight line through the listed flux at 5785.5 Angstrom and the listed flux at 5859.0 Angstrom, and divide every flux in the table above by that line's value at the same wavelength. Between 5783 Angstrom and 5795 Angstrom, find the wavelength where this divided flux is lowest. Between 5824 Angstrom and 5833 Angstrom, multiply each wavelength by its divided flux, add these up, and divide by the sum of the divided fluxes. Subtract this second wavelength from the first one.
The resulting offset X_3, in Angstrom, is -44.0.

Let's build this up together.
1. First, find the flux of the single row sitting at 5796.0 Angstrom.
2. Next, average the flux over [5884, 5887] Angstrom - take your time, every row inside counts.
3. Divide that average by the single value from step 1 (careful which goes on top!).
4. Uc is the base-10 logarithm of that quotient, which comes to -0.04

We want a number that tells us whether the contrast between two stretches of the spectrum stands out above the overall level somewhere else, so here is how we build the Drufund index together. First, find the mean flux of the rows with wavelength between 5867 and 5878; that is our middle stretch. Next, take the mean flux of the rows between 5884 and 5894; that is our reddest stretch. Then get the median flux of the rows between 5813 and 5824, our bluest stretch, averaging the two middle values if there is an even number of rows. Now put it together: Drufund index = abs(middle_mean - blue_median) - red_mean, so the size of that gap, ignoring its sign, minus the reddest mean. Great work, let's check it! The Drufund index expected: -9.9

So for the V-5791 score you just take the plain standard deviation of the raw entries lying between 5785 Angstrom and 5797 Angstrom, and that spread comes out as 1.1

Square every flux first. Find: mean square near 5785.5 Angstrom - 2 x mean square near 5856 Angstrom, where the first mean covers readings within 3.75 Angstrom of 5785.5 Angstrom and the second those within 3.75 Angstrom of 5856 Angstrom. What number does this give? -251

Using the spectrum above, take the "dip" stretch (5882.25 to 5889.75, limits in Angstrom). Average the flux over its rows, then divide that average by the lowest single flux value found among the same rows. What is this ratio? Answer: 1.11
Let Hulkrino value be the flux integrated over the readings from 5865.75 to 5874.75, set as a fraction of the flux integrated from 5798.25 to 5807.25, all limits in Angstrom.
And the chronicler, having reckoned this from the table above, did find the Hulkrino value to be 1.26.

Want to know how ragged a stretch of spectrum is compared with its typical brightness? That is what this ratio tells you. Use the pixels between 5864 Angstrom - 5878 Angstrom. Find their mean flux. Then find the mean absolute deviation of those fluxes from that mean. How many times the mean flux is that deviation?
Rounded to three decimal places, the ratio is 0.091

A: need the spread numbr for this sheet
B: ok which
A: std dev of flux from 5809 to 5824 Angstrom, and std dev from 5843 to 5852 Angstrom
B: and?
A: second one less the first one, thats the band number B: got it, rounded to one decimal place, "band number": -1.3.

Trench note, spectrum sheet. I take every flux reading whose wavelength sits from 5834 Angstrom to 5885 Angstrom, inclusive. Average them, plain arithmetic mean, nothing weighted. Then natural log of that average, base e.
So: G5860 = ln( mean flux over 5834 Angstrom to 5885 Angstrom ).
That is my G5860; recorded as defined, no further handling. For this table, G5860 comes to 2.65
